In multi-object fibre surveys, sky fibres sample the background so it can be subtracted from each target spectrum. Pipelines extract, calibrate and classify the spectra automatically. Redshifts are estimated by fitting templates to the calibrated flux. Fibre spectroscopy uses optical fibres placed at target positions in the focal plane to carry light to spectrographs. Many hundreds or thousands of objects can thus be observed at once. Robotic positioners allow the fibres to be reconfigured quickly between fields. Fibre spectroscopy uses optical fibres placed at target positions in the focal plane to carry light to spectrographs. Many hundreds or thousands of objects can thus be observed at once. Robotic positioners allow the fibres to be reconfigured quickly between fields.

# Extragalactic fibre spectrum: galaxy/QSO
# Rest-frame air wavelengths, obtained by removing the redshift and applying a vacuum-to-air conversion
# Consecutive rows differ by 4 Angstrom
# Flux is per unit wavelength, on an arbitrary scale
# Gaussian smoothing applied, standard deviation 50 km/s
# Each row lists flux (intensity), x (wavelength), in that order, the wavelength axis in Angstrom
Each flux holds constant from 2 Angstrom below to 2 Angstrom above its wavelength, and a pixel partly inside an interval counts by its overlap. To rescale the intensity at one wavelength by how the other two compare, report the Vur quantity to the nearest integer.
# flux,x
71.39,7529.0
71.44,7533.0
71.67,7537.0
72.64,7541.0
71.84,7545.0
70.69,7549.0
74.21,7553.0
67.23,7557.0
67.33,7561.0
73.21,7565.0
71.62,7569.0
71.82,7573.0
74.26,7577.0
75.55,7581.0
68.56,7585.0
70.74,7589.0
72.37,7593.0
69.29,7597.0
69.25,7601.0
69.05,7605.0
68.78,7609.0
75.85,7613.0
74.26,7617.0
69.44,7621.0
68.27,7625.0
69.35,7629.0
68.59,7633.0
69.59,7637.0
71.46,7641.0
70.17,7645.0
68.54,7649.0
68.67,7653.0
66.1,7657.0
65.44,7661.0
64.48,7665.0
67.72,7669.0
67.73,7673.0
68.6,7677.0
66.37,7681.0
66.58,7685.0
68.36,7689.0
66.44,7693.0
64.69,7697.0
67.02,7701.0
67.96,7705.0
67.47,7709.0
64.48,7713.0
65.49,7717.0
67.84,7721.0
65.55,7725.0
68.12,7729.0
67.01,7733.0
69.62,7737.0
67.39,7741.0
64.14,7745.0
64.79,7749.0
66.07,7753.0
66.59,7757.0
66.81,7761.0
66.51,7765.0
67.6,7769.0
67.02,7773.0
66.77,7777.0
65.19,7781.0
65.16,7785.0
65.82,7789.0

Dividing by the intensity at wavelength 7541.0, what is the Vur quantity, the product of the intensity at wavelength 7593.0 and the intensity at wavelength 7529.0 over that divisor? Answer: 71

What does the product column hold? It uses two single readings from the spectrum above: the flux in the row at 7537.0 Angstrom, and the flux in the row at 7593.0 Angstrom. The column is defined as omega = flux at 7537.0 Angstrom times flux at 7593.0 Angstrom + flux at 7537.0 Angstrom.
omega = 5258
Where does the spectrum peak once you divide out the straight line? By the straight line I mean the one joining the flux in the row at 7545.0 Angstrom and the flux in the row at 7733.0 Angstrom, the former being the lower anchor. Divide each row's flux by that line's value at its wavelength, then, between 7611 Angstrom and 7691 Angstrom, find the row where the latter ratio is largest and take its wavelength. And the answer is 7613.0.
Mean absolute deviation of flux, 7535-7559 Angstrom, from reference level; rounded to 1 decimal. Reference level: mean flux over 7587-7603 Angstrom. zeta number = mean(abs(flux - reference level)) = 2.0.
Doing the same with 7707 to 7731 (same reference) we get 3.9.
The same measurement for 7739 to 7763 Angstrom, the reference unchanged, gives 4.4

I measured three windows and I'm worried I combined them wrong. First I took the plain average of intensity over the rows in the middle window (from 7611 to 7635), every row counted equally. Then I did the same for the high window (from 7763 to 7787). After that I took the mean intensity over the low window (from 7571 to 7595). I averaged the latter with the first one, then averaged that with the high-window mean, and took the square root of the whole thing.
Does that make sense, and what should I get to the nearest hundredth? 8.31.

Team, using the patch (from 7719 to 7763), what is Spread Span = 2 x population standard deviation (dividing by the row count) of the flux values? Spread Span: 3.0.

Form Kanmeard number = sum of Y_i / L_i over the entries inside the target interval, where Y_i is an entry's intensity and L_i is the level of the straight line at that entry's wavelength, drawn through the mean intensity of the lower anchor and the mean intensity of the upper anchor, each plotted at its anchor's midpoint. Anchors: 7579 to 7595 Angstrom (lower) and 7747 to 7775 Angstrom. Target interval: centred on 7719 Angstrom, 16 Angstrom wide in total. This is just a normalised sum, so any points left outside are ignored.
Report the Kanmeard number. 3.89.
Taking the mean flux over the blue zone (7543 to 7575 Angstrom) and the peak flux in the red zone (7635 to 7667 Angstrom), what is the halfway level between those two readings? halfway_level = 71.2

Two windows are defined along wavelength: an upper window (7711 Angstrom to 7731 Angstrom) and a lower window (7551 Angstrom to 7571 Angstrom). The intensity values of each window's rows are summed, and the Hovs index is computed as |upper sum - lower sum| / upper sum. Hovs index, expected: 0.067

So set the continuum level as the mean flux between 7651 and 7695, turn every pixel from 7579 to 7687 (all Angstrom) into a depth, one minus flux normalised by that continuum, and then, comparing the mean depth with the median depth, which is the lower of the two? -0.035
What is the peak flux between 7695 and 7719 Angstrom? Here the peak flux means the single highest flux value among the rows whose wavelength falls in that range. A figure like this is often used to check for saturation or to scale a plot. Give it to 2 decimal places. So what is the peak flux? 67.96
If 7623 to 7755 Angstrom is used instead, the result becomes 71.46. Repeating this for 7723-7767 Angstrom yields 69.62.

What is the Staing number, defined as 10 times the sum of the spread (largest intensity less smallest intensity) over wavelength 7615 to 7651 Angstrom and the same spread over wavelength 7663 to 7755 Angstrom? 115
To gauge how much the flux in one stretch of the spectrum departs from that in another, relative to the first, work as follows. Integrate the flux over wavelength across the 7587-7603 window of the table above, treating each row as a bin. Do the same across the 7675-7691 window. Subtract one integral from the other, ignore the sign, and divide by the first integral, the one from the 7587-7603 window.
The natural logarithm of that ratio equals -3.2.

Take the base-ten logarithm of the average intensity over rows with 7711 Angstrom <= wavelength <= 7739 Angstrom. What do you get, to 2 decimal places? 1.83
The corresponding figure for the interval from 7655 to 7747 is 1.82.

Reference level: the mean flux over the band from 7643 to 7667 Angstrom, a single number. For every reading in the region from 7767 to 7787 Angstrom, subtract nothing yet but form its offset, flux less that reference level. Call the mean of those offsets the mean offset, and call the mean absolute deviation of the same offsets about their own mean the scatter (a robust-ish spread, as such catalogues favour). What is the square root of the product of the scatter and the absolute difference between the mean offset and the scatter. 1.3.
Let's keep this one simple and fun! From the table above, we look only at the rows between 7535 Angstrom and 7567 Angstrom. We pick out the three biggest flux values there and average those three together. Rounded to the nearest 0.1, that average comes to 73.4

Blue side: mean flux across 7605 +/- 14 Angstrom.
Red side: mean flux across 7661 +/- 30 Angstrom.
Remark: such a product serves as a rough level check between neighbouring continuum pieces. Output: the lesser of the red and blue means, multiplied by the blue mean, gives 4838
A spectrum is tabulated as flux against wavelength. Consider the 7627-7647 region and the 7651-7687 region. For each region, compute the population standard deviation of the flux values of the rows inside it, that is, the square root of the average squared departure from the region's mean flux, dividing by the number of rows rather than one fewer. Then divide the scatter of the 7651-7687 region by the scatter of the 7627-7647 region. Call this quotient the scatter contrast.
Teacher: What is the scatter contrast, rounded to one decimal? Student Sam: 1.4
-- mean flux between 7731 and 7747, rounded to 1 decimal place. 67.0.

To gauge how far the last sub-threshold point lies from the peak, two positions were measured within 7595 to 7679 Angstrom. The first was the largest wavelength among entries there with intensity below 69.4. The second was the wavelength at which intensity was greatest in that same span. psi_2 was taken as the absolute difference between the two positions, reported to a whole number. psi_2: 64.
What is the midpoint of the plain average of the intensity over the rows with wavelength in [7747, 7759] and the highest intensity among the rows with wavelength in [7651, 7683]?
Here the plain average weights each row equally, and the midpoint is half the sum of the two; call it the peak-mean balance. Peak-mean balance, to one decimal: 67.2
